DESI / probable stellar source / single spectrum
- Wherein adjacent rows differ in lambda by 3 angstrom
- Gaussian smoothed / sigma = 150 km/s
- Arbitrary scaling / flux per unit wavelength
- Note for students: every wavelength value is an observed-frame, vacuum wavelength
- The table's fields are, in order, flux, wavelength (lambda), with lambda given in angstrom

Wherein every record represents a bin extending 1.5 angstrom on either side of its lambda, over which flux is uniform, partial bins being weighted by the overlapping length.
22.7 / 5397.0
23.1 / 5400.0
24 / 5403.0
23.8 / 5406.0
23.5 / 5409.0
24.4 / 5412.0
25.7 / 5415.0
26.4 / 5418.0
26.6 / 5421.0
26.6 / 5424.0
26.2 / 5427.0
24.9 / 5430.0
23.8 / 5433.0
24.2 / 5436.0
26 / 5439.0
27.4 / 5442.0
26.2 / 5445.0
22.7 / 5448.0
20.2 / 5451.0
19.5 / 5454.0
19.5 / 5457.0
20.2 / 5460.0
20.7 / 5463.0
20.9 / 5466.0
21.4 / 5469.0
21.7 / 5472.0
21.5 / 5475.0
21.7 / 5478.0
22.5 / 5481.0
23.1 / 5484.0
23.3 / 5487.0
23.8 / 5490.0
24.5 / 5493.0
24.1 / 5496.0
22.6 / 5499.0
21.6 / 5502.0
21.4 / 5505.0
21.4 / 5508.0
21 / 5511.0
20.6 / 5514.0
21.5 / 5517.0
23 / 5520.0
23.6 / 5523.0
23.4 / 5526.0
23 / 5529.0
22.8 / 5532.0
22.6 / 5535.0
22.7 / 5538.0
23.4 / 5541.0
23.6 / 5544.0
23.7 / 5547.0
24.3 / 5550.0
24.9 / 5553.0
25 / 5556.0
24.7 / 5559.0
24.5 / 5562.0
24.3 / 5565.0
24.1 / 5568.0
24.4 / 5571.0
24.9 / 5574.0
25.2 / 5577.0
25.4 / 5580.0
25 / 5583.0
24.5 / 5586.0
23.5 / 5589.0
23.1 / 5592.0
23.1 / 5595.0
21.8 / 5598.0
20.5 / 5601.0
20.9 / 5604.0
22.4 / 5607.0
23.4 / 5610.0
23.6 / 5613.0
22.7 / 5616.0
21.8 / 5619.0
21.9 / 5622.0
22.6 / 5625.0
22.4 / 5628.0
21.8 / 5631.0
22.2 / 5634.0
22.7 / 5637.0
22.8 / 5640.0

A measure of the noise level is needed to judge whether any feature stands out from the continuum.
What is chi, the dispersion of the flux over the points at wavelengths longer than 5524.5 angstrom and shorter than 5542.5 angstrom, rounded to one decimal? 0.3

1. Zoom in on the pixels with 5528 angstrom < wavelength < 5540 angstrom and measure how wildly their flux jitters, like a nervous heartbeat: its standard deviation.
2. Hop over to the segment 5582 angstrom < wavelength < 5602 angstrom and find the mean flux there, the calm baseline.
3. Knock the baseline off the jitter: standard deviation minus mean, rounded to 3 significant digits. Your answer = -22.9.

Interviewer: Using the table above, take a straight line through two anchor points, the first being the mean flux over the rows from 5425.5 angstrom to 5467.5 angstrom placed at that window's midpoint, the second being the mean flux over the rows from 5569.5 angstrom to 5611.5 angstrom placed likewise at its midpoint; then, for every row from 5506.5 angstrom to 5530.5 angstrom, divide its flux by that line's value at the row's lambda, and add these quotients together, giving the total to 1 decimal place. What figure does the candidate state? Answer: 7.6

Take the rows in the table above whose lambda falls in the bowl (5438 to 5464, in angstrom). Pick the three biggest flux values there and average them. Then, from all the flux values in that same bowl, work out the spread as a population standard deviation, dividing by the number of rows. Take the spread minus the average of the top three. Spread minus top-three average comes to -23.5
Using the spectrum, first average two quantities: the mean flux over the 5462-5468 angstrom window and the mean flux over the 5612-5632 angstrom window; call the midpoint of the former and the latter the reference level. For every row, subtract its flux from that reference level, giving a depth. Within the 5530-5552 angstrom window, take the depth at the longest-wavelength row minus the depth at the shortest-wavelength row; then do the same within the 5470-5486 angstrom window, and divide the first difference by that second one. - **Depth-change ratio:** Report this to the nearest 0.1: 1.1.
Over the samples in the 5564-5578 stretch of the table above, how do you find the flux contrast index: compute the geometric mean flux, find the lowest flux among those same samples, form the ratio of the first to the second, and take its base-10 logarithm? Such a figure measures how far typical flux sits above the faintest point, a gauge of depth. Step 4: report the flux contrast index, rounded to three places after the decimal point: 0.009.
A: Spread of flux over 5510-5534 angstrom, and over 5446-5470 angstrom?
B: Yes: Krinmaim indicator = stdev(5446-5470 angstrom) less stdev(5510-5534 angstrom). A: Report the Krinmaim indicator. -0.1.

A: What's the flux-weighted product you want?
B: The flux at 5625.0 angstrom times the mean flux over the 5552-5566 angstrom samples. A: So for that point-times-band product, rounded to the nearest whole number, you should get 558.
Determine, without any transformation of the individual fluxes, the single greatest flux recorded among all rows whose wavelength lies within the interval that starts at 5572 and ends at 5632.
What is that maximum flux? 25.4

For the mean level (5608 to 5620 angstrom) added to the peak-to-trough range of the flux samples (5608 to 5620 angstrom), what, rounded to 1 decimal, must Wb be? 24.7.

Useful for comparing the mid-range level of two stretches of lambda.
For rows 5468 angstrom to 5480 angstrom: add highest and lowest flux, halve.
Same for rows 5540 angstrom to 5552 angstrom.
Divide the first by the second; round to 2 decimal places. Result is 0.90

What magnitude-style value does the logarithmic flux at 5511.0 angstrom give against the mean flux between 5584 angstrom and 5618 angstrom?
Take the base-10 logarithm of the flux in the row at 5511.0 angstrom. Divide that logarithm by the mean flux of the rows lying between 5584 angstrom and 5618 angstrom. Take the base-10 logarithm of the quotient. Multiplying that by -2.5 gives 3.09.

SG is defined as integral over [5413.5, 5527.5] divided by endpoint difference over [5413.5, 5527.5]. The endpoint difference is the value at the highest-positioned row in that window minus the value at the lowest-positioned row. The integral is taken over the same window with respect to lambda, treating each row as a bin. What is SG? -1142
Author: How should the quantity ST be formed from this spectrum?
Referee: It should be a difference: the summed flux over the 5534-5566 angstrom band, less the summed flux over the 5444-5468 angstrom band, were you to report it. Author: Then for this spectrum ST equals 94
